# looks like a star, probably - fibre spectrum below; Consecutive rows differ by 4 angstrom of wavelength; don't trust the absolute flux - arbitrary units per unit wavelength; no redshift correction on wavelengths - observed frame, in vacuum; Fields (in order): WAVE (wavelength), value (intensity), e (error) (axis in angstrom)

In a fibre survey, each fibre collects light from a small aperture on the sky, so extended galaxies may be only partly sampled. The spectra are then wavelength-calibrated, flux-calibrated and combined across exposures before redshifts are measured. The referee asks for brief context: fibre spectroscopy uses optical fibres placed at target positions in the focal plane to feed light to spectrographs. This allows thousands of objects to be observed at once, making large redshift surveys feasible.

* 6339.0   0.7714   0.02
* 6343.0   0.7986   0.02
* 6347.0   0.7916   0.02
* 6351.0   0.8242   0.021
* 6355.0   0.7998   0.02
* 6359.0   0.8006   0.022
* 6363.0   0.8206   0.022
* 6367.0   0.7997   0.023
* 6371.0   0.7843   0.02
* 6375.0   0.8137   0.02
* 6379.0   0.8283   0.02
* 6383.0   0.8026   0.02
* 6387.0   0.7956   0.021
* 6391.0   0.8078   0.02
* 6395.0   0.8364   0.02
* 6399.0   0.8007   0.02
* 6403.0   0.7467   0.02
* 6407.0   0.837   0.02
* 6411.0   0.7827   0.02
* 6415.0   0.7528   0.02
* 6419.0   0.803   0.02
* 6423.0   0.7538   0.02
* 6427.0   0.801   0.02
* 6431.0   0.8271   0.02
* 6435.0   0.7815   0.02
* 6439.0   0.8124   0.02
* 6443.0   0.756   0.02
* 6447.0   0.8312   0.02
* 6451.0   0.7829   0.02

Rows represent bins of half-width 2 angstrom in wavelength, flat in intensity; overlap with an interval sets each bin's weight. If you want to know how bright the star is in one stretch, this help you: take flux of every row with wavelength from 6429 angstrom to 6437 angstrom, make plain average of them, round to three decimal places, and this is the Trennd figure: 0.804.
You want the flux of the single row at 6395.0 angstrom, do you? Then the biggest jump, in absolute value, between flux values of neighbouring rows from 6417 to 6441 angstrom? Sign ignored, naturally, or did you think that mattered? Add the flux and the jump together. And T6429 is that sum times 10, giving 8.9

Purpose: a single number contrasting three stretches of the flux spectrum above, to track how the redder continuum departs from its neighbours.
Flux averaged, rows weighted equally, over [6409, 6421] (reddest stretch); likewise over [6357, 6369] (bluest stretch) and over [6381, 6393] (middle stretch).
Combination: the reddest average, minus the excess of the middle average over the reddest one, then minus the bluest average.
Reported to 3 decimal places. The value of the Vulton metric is -0.050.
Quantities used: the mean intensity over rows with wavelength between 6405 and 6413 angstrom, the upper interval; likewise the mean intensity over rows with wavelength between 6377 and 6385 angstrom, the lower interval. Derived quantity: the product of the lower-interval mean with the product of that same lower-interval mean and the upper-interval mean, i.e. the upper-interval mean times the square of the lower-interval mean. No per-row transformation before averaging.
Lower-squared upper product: 0.539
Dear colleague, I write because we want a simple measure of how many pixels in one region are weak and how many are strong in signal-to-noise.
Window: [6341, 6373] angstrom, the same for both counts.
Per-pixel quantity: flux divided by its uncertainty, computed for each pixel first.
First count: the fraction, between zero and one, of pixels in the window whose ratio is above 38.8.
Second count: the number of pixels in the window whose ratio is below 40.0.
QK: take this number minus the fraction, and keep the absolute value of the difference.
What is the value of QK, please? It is 7.4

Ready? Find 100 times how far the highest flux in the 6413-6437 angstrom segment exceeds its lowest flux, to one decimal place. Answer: 7.4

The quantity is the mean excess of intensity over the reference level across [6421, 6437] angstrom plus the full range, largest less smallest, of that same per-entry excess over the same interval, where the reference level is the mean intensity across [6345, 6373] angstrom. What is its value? 0.06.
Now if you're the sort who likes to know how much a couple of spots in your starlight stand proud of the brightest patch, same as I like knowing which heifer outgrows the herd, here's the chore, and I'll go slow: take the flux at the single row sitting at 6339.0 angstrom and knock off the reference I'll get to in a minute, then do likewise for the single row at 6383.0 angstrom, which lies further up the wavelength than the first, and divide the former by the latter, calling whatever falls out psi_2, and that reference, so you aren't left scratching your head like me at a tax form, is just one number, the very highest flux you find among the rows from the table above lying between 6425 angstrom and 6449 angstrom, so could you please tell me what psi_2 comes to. 2.1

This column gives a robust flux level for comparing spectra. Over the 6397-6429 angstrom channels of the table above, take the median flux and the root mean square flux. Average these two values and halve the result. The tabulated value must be 0.394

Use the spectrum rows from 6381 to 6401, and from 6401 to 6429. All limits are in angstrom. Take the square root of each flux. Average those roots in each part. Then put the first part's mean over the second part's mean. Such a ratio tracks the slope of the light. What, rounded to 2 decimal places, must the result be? 1.02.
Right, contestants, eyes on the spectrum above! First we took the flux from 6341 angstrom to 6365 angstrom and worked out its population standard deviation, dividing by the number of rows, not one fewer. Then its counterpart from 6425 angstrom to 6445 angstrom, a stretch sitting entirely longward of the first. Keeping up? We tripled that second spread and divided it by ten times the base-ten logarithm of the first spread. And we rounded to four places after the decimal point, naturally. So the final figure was -0.0039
